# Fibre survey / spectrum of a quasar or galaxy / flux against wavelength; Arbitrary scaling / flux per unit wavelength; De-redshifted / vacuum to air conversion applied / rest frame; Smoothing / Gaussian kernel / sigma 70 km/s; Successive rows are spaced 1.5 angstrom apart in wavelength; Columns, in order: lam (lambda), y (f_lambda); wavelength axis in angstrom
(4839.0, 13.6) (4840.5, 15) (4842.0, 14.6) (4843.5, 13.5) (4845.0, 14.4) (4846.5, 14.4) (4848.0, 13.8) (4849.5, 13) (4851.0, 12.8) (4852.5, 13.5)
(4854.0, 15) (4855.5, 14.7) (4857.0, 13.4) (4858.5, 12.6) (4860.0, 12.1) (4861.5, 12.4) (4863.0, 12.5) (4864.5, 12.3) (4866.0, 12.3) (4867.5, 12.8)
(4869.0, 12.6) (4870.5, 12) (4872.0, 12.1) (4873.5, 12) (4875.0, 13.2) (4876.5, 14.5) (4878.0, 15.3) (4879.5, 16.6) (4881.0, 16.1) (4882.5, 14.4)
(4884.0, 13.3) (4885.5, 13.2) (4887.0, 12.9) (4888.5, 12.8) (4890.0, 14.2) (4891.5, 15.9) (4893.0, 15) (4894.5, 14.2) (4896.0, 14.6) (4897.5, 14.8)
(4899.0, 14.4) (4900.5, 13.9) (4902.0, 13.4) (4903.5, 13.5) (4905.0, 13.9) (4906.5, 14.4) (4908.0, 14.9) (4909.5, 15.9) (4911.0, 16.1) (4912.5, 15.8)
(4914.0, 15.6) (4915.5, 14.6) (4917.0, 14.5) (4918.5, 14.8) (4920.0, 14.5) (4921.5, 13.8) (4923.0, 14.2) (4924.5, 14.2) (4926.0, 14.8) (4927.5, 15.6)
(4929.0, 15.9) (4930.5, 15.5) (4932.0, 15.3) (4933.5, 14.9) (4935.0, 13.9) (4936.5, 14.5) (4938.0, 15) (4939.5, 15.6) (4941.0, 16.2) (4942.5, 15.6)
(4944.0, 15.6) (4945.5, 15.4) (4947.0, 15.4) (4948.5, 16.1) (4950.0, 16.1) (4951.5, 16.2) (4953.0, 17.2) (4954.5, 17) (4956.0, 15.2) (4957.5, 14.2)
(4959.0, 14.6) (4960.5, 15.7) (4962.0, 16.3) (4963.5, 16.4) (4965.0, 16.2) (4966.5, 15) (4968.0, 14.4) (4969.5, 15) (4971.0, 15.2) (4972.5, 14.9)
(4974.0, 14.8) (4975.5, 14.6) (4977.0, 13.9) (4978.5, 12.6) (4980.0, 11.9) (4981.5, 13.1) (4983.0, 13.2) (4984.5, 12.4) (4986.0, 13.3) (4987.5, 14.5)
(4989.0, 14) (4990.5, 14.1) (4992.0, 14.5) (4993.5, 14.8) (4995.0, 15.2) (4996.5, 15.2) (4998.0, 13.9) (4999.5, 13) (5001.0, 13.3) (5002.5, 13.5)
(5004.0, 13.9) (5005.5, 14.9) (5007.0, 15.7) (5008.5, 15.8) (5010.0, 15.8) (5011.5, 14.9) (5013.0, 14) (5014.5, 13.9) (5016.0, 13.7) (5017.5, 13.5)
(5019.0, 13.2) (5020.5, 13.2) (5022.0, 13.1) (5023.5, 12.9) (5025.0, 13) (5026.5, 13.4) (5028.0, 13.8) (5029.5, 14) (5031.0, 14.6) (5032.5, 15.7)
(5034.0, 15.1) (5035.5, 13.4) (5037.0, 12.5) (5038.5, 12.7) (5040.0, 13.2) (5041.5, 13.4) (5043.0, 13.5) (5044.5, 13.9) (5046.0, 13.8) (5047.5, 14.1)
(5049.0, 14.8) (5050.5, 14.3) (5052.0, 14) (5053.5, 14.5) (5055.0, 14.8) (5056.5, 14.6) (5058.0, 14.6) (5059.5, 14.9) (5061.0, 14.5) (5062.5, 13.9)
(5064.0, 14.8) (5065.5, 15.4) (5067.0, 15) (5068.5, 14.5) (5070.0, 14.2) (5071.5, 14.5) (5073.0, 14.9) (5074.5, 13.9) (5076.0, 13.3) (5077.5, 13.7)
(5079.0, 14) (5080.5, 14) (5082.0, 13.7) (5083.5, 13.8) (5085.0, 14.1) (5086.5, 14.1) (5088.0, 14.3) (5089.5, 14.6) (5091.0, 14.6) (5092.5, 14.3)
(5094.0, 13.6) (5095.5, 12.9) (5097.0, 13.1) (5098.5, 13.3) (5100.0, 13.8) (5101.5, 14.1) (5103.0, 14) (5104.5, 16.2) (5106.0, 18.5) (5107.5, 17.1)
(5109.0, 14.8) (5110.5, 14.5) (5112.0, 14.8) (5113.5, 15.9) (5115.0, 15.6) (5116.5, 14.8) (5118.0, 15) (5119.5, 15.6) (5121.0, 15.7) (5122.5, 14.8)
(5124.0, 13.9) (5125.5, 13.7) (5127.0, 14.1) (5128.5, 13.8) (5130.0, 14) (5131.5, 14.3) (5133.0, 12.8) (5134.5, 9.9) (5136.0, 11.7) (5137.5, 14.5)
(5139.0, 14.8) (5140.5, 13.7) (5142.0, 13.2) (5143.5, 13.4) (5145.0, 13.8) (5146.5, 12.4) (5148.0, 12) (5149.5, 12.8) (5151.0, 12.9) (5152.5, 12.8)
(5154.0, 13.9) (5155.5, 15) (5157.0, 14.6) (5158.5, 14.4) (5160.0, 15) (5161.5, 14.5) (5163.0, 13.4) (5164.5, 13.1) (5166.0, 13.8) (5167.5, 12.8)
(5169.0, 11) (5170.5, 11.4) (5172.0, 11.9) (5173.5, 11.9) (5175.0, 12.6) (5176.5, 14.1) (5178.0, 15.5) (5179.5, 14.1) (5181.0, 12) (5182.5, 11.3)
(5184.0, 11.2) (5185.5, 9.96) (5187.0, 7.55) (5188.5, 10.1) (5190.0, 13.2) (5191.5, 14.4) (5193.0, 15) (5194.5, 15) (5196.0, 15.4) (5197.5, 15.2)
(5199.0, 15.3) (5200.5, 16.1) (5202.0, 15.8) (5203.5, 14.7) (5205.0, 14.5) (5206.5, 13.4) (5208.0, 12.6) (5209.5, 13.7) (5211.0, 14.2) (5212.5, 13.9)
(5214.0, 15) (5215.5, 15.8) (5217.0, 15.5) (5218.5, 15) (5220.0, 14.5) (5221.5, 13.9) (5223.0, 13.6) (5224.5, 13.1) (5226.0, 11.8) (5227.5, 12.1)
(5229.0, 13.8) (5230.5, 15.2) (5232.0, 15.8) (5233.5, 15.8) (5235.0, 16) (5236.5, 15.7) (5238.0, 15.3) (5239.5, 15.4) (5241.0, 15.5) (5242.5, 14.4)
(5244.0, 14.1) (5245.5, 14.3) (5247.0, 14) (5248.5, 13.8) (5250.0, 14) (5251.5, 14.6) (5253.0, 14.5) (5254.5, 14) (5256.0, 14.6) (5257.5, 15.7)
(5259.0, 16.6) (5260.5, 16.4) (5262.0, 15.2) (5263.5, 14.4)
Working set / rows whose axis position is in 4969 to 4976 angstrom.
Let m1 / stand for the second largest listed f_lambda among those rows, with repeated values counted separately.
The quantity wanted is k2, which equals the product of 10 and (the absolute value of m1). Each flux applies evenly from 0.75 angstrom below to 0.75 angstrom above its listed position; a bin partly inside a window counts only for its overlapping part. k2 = 150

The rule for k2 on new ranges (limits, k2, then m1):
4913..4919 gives 148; 14.8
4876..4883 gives 161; 16.1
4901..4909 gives 144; 14.4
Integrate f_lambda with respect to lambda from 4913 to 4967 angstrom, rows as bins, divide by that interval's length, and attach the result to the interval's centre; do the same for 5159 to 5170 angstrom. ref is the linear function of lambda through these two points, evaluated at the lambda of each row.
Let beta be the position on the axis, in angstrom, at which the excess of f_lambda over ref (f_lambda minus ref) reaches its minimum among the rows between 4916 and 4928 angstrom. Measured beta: 4921.5 angstrom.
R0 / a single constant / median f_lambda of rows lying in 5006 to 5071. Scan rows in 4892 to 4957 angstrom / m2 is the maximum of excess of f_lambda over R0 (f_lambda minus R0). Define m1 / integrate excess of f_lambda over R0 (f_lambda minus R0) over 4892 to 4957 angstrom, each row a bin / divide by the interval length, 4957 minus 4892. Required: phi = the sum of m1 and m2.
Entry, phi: 4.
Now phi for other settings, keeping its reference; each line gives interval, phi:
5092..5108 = 5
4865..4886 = 2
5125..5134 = 0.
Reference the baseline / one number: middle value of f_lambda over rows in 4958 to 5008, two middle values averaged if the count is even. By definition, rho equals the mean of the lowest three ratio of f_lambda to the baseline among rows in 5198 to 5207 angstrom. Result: 0.98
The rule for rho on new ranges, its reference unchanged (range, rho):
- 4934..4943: 1.00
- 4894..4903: 0.95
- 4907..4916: 1.04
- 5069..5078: 0.94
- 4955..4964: 1.01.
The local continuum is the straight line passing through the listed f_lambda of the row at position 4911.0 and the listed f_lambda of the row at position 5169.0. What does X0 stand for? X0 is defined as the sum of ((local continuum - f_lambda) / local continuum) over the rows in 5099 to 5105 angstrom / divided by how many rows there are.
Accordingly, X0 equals -0.18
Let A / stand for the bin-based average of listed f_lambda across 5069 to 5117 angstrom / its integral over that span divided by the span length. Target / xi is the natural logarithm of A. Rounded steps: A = 14.5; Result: 2.67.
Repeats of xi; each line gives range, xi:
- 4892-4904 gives 2.66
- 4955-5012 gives 2.67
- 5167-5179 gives 2.54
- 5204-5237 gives 2.66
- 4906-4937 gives 2.70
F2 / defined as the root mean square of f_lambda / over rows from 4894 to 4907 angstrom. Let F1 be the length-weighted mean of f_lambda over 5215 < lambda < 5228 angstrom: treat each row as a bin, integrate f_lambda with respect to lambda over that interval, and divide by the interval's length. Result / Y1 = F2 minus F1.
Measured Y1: 0.2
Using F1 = 13.9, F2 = 14.1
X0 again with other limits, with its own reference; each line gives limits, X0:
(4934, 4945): 0.02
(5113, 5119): -0.27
